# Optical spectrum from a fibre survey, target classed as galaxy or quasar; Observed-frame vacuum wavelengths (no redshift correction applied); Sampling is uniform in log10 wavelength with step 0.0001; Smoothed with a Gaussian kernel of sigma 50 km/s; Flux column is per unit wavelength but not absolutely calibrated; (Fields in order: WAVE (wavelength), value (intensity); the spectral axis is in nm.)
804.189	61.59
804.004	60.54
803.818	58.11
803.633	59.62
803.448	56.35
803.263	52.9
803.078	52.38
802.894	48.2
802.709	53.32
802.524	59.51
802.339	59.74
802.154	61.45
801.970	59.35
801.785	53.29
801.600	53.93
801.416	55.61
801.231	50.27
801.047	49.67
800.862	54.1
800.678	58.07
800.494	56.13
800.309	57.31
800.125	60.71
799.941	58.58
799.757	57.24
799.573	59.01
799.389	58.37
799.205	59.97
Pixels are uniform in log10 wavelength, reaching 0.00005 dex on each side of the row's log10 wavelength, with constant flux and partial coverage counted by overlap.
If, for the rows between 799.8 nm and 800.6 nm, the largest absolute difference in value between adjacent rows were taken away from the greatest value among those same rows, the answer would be 57.3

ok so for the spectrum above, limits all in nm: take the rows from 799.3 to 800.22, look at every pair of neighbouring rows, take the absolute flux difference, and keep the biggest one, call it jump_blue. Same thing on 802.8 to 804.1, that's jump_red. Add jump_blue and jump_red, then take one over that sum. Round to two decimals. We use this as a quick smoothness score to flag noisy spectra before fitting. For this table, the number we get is 0.16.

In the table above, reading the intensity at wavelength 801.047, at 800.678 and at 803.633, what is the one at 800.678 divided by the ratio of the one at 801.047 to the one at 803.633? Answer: 70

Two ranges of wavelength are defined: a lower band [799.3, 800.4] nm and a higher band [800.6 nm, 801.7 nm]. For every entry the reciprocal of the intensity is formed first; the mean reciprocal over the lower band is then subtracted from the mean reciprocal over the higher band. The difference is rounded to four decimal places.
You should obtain 0.0016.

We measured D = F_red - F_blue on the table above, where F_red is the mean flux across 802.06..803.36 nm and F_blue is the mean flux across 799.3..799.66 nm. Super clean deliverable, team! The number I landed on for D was -3.3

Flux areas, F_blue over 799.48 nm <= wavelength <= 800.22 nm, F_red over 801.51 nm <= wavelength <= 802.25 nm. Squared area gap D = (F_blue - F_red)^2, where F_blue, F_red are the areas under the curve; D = 2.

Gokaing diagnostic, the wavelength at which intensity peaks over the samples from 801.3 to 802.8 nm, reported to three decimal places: 802.154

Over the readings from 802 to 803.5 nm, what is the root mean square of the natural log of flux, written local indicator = 4.01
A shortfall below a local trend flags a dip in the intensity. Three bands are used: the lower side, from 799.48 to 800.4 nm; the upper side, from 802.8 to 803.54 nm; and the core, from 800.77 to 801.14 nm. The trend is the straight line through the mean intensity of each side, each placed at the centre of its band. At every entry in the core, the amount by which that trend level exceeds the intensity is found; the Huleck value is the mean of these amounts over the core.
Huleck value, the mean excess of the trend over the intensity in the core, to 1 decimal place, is 4.8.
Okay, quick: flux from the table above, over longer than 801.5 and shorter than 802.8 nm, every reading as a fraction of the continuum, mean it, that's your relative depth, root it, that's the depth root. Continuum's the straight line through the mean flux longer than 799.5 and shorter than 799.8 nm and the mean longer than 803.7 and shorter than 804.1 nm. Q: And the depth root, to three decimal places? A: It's 0.986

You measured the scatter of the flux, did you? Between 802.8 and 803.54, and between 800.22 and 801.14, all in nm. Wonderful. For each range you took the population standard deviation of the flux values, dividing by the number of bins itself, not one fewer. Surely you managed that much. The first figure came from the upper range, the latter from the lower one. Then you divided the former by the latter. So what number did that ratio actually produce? 1.0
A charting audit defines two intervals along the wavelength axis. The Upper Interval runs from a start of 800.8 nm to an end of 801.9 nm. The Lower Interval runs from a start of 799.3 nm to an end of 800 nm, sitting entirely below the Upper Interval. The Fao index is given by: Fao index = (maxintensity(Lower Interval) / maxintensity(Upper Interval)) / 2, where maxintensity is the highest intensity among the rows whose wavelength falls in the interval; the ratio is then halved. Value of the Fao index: 0.53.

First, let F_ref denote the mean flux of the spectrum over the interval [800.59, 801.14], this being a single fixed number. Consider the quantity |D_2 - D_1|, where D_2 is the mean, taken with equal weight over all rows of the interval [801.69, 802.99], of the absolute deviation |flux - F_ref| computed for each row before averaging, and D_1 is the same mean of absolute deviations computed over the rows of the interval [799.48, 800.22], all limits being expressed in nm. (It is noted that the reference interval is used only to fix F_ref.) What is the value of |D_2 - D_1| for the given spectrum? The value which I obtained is 0.5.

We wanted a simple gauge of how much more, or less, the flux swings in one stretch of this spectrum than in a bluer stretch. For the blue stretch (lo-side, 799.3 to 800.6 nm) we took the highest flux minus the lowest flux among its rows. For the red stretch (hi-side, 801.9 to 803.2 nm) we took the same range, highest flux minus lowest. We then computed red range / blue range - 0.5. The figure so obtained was 2.4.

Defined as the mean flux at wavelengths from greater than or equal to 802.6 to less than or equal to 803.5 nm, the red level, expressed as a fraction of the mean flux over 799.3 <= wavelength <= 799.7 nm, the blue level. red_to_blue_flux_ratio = 0.90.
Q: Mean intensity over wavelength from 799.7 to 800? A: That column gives 57.9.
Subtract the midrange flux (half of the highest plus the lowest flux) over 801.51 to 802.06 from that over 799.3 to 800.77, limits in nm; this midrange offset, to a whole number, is 2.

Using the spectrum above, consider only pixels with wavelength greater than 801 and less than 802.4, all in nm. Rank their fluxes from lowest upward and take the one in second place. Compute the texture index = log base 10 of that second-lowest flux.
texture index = 1.70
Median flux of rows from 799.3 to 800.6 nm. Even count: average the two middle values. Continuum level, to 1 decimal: 58.4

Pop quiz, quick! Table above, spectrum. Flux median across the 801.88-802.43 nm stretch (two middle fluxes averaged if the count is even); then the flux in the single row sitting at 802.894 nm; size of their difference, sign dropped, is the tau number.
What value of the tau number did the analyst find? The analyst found 12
